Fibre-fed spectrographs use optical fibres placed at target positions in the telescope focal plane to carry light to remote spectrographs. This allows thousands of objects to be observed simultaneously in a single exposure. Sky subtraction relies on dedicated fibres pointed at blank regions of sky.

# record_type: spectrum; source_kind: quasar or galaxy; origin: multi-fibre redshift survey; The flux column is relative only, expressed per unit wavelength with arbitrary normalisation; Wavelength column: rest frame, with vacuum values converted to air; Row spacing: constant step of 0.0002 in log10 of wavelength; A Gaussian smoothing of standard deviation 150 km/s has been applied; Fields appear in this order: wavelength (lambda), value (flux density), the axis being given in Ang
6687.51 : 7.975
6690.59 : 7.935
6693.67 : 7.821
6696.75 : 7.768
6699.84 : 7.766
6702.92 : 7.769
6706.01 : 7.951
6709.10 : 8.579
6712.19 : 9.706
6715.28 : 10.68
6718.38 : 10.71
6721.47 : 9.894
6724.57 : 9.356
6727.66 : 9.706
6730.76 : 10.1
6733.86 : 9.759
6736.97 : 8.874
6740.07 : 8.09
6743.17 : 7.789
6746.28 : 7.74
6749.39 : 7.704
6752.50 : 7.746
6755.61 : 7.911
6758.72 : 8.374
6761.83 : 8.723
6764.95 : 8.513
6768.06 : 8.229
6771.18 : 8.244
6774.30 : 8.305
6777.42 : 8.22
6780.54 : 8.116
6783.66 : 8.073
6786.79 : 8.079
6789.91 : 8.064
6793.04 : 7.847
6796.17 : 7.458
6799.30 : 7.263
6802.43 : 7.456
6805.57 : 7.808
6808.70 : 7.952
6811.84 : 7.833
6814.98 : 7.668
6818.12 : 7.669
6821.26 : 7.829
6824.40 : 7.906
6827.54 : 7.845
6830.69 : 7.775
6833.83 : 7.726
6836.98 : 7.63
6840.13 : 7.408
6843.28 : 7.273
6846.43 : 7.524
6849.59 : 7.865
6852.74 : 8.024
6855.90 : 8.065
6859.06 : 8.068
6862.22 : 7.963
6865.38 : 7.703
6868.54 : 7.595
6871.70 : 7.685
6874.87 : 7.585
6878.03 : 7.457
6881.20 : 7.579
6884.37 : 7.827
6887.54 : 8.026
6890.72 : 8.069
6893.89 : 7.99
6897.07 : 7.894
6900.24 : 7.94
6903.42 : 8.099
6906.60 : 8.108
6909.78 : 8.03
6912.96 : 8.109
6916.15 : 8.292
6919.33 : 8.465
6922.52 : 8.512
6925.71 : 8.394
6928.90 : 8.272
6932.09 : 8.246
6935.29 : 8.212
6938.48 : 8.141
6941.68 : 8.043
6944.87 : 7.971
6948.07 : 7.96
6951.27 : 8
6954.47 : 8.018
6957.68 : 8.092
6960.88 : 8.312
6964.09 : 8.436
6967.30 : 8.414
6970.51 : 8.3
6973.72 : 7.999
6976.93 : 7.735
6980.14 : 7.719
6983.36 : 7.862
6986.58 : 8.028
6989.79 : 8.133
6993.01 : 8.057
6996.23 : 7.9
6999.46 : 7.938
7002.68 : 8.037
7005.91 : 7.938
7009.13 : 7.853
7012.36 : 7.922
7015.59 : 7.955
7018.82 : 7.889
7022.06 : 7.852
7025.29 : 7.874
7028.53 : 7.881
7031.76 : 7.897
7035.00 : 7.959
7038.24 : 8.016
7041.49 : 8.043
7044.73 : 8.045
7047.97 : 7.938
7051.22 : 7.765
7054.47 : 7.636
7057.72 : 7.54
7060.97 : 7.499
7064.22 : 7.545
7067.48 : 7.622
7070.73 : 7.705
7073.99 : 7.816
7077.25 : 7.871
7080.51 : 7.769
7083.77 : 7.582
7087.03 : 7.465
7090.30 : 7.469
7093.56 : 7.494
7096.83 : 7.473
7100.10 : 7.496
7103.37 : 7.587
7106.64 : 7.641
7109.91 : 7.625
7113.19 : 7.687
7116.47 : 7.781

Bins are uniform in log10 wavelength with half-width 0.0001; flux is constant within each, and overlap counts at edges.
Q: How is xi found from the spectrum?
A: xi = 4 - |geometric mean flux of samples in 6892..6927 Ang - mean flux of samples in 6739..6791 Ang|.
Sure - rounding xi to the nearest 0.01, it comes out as 3.95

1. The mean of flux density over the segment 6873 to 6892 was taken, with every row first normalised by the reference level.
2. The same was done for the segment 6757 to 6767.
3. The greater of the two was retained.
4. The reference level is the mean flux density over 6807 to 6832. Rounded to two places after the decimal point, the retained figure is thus 1.09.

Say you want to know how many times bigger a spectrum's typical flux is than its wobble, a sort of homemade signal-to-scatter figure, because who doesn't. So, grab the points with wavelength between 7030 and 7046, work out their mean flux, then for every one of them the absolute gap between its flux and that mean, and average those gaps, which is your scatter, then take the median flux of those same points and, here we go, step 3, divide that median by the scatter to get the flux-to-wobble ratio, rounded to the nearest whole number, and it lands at 157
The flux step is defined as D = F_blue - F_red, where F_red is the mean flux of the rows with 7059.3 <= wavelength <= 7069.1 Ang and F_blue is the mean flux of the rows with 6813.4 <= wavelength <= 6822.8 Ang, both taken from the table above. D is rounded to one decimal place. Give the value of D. 0.2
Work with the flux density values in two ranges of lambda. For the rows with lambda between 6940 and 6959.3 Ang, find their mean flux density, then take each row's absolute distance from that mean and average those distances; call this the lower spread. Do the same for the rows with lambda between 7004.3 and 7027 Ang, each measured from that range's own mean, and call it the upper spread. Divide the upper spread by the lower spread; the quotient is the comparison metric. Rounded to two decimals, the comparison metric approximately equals 0.94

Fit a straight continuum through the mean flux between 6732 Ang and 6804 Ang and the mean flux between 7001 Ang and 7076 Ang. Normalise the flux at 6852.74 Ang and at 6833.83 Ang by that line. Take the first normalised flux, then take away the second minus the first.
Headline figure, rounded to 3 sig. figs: 1.04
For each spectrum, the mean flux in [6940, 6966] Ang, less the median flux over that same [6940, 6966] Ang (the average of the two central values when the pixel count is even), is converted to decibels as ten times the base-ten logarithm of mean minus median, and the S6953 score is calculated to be -11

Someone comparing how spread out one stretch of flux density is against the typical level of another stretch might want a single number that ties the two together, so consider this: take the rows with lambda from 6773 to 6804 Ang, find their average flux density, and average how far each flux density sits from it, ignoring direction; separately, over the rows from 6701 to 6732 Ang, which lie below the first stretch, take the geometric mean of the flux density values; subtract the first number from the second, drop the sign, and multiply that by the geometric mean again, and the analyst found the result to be 85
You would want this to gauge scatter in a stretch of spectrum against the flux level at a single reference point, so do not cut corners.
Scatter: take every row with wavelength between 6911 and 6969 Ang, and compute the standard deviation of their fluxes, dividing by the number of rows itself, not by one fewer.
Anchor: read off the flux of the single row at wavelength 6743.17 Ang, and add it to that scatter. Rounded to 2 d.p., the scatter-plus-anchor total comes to 7.97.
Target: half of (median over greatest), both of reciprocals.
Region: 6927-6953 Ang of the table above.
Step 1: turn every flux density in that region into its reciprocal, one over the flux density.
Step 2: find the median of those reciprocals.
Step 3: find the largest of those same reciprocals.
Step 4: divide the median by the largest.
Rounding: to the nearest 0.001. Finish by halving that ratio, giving 0.492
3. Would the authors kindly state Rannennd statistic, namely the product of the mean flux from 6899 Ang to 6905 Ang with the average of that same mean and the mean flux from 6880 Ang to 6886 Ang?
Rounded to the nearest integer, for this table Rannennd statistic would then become 63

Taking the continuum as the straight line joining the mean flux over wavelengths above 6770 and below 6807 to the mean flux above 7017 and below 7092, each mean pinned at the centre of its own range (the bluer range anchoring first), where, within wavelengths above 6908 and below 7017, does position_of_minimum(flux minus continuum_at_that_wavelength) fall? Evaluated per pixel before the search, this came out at 6980.14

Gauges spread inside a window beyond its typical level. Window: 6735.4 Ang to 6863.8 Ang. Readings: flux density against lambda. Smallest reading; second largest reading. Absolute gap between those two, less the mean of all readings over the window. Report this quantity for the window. -6.5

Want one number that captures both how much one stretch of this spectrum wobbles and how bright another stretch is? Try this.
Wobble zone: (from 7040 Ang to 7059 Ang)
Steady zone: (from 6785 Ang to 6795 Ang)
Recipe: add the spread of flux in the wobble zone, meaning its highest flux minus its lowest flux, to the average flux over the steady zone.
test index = 8.5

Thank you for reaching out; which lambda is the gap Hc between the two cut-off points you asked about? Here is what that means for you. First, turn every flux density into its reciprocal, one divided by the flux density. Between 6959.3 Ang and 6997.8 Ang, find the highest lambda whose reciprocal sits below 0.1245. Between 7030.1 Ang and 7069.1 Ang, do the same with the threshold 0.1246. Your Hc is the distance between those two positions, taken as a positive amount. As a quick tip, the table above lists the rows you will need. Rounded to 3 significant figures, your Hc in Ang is 51.7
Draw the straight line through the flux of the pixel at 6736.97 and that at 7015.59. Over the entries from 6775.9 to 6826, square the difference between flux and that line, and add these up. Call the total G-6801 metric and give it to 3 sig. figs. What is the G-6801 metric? 12.1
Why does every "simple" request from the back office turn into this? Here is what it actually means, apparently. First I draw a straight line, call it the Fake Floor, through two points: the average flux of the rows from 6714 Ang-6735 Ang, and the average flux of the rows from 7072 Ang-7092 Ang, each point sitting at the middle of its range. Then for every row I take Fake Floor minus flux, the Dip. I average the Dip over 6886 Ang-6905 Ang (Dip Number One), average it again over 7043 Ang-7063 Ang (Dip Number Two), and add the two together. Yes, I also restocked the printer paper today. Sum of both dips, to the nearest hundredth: 1.01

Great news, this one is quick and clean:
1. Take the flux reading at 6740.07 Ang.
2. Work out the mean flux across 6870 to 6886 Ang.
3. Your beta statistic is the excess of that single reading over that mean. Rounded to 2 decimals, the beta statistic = 0.46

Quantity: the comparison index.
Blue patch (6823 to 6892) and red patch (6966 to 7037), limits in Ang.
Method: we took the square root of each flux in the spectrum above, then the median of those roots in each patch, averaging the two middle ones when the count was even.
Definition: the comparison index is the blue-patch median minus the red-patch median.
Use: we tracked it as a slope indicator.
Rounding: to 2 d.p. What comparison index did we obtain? -0.03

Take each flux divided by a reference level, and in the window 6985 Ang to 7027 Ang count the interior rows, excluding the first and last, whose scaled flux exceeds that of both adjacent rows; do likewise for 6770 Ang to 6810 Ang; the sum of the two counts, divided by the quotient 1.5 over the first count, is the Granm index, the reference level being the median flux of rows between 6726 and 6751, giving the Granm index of 10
